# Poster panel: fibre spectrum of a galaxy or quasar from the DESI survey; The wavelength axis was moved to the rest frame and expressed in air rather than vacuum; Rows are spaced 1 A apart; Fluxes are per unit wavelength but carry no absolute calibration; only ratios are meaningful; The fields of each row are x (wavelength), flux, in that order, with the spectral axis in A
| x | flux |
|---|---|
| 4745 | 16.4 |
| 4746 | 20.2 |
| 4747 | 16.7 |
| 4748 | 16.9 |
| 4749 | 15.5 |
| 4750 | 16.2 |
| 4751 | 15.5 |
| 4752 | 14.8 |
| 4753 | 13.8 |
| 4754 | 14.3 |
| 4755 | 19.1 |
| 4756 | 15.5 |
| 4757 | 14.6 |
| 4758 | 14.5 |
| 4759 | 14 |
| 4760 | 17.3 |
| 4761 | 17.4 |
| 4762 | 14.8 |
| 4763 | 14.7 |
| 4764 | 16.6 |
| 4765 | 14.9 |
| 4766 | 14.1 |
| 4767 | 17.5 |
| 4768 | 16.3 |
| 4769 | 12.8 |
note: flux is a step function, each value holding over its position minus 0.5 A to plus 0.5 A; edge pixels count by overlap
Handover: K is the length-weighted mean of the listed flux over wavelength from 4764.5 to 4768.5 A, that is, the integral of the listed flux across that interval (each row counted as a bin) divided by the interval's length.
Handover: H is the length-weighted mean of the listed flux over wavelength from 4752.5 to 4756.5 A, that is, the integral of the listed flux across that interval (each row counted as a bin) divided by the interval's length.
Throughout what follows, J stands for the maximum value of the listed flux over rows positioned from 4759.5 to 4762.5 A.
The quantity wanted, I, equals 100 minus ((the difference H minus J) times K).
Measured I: 127.1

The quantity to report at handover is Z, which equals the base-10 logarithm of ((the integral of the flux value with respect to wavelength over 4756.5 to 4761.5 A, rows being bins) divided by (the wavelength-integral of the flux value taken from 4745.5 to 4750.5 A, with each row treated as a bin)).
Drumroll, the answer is -0.041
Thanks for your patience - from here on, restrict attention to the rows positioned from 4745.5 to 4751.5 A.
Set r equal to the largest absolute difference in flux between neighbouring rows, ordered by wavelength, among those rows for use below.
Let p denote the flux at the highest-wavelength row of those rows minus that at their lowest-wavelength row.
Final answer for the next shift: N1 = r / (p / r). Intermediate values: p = -4.7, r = 3.5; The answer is -3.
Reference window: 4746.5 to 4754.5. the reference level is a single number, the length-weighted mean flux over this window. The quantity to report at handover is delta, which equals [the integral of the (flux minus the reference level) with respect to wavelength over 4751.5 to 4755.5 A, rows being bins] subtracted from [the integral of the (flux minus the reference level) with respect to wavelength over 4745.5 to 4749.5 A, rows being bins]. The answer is 7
